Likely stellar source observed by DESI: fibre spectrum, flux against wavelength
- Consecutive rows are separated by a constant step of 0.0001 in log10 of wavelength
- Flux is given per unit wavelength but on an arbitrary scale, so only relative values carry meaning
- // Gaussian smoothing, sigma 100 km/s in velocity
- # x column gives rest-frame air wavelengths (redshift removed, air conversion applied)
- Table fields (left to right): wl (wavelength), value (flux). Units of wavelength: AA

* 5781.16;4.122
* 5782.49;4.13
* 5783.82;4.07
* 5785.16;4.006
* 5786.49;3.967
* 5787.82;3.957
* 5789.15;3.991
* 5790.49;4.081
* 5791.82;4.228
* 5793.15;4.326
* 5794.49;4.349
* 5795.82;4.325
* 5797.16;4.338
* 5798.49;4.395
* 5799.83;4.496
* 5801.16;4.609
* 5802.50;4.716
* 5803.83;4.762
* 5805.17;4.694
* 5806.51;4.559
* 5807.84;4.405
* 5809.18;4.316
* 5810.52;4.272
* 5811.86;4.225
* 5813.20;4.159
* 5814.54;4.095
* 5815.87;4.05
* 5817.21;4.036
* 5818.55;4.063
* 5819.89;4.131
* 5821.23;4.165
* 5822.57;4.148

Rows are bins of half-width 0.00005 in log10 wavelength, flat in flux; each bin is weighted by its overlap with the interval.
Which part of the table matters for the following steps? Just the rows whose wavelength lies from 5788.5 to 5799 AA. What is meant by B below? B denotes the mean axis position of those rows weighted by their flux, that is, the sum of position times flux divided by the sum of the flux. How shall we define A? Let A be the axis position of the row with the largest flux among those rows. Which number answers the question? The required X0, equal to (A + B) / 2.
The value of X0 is 5796.2 AA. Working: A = 5798.49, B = 5793.9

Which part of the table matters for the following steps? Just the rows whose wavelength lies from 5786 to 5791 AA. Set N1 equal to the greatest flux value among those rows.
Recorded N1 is 4.081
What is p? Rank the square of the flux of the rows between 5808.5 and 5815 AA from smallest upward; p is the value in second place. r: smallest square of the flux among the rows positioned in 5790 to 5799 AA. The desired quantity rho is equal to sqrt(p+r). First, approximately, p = 17.3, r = 16.7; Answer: 5.83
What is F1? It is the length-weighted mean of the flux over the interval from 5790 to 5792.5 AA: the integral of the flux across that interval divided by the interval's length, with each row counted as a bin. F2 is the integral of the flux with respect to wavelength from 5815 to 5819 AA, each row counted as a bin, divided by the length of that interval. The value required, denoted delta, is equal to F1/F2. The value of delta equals 1.03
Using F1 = 4.17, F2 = 4.06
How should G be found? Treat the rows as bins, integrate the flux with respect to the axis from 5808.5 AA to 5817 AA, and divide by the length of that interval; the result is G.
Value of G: 4.18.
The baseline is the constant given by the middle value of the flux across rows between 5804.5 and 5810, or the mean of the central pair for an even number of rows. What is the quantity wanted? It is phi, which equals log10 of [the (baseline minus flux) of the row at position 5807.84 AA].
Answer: -1.11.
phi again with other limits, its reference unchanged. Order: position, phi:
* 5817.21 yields -0.35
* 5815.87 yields -0.36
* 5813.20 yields -0.49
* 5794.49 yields -0.88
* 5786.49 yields -0.29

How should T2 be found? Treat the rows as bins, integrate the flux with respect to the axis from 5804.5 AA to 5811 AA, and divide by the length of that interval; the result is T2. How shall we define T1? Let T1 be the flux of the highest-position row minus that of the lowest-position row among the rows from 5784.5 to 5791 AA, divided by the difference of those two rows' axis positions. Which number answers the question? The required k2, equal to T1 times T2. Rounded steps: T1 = 0.014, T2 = 4.45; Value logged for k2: 0.06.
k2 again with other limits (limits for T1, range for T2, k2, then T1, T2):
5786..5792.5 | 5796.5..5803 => 0.22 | 0.049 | 4.51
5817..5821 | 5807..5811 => 0.15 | 0.035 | 4.35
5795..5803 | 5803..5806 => 0.28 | 0.059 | 4.72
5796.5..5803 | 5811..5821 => 0.29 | 0.071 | 4.12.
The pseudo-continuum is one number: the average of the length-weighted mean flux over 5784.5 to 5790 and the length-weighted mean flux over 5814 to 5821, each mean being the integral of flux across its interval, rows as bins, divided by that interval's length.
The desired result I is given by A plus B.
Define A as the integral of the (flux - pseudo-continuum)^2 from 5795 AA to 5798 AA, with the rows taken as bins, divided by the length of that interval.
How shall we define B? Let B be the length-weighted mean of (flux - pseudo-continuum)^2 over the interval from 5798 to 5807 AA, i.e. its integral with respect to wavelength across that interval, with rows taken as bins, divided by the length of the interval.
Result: 0.44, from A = 0.09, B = 0.34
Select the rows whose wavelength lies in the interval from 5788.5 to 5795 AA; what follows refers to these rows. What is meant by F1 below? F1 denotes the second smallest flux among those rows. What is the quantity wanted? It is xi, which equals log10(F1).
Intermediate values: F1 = 4.081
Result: 0.611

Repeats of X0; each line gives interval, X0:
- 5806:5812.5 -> 5807.8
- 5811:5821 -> 5813.9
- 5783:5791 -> 5788.8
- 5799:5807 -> 5803.5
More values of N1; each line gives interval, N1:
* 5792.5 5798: 4.349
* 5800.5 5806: 4.762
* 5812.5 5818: 4.159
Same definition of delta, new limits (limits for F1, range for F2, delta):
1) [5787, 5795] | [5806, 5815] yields 0.97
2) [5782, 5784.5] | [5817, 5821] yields 1.00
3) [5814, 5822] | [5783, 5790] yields 1.02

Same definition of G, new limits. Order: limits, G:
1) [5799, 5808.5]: 4.60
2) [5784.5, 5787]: 3.99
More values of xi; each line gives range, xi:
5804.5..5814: 0.626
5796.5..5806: 0.643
